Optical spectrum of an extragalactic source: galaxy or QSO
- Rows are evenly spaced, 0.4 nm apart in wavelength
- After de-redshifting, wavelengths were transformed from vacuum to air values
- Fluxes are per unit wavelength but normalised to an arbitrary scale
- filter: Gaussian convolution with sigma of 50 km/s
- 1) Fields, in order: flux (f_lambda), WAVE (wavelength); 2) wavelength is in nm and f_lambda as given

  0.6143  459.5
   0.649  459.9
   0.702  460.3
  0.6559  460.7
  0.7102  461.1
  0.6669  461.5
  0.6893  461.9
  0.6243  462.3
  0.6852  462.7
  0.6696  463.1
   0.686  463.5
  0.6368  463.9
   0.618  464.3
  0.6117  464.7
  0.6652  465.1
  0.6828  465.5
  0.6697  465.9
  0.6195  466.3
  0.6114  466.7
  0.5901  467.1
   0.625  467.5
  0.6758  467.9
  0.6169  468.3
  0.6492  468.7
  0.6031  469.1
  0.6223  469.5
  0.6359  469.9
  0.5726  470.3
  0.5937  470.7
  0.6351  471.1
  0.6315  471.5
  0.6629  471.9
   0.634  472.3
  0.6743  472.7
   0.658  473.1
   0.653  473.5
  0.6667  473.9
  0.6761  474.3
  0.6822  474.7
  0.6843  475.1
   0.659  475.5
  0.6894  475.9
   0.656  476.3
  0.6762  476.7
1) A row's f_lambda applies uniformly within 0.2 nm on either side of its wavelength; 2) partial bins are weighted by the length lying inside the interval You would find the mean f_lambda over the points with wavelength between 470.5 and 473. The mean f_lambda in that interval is 0.639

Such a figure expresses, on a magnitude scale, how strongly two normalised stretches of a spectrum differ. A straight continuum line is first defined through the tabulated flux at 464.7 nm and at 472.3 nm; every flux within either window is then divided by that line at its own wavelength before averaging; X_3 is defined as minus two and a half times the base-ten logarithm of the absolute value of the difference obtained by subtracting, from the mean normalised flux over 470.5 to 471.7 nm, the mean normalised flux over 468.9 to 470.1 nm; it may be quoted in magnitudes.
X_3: 5.3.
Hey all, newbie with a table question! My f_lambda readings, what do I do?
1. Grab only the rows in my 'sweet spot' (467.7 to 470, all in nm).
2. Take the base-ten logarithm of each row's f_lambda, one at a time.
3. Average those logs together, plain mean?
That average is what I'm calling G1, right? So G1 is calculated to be -0.198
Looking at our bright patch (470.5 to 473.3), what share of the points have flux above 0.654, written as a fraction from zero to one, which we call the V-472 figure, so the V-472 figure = 0.43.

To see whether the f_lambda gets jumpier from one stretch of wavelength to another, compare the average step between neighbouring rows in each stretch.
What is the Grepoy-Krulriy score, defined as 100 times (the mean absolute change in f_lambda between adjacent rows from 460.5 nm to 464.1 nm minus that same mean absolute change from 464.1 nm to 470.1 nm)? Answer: 1.0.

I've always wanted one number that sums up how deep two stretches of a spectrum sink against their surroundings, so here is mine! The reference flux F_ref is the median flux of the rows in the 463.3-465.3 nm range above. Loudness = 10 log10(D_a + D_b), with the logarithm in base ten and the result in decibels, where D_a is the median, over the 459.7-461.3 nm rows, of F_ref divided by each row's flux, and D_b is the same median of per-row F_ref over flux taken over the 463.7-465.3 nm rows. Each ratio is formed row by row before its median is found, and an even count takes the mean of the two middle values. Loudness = 2.91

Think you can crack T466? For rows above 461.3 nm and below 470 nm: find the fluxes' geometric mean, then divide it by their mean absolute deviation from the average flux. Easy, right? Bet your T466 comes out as 23.1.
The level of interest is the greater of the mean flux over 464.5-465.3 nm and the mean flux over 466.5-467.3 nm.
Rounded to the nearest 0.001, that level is 0.638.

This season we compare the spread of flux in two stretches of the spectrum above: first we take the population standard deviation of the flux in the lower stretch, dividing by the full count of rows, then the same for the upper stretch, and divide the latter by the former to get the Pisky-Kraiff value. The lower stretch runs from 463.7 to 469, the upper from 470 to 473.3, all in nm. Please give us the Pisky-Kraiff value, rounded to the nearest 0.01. 1.15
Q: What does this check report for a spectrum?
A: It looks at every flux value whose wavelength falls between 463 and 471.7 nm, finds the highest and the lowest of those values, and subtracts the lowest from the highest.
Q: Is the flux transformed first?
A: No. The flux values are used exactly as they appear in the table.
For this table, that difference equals 0.113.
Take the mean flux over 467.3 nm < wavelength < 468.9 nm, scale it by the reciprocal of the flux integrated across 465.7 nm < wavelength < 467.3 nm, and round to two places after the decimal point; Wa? 0.64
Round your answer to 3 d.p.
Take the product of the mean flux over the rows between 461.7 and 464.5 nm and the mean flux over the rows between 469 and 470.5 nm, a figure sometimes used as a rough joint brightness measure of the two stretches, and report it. 0.401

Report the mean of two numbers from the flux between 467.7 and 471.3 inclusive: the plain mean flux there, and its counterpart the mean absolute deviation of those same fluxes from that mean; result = 0.323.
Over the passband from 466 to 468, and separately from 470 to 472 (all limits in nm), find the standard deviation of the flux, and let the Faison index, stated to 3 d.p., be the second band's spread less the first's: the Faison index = 0.004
